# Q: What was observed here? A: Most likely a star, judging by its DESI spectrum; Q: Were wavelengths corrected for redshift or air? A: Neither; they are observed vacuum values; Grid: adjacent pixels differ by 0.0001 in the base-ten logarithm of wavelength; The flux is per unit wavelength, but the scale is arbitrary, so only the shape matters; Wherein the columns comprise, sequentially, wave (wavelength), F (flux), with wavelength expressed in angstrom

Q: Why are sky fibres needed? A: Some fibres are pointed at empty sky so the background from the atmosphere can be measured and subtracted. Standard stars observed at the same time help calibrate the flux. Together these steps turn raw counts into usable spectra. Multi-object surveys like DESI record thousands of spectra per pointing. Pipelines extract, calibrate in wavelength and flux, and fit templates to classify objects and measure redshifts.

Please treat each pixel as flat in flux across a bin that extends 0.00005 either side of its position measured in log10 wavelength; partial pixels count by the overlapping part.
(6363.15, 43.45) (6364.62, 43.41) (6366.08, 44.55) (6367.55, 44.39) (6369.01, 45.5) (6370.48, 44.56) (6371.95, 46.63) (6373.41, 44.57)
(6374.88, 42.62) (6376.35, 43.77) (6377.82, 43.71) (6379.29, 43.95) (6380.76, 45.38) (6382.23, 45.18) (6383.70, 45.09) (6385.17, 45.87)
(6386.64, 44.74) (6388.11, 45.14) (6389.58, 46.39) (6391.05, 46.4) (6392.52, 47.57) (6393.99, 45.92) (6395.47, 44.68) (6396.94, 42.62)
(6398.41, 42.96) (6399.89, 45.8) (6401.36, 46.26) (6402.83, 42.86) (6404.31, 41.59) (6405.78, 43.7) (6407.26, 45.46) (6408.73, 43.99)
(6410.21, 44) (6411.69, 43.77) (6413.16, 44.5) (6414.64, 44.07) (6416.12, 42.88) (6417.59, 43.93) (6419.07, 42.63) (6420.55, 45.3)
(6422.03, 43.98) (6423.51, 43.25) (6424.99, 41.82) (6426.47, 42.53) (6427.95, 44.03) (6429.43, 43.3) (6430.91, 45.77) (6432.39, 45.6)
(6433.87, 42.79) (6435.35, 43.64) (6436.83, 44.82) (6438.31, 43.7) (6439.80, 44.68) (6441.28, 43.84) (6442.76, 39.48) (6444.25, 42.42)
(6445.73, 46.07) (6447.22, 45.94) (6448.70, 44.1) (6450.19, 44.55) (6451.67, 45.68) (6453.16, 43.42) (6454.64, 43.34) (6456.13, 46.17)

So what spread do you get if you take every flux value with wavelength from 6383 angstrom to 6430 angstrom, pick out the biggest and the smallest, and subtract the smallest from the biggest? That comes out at 6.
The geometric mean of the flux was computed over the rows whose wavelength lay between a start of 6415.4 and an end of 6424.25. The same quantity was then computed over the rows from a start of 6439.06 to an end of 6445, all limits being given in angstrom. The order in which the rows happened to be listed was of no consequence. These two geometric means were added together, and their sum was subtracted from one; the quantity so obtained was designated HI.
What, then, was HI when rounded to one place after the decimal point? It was -85.2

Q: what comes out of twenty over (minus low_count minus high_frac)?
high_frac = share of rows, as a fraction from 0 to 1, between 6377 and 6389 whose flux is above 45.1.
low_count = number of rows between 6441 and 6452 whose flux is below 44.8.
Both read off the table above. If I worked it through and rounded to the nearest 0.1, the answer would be -3.6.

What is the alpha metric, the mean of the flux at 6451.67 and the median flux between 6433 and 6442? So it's 44.7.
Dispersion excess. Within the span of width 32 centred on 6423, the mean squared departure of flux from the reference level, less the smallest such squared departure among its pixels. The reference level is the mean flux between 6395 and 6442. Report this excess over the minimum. 1.0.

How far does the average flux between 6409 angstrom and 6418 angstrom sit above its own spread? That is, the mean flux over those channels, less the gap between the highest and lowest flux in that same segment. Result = 42.2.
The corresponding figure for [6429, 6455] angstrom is 37.5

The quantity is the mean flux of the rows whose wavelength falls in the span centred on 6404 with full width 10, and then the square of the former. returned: 1957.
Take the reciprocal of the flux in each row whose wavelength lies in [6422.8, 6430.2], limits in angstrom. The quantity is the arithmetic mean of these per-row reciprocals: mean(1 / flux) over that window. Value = 0.0233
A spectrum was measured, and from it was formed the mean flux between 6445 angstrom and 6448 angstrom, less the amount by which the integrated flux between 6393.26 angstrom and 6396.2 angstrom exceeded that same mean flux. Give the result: -41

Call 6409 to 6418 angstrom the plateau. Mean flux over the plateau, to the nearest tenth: 43.9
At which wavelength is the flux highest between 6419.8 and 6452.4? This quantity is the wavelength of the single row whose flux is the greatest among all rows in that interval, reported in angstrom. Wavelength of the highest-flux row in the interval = 6445.73 angstrom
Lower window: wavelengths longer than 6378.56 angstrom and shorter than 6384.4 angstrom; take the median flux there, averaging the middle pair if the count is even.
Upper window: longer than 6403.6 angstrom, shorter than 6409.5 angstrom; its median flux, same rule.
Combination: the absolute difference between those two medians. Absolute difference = 1.3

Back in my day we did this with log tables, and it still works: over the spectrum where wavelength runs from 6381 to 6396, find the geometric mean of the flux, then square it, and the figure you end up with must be 2088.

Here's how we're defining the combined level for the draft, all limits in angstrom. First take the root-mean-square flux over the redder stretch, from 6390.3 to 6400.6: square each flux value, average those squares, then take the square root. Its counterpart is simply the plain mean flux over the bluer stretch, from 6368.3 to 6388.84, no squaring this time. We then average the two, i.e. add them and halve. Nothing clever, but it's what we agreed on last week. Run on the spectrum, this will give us 45.0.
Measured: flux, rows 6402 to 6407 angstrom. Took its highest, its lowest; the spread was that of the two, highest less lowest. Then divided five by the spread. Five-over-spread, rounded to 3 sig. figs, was 2.37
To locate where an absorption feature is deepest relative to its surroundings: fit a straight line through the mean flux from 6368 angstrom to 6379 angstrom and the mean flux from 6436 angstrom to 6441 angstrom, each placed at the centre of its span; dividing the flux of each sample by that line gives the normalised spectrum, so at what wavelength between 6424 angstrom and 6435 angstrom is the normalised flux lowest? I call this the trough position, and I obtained 6424.99 angstrom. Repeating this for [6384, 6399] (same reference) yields 6396.94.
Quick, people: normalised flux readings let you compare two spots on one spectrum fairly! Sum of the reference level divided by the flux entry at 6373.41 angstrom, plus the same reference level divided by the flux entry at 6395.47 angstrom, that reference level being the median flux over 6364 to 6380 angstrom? 1.99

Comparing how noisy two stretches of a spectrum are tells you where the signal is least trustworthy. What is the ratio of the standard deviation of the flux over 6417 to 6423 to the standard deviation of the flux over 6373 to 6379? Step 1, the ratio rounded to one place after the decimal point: 1.4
